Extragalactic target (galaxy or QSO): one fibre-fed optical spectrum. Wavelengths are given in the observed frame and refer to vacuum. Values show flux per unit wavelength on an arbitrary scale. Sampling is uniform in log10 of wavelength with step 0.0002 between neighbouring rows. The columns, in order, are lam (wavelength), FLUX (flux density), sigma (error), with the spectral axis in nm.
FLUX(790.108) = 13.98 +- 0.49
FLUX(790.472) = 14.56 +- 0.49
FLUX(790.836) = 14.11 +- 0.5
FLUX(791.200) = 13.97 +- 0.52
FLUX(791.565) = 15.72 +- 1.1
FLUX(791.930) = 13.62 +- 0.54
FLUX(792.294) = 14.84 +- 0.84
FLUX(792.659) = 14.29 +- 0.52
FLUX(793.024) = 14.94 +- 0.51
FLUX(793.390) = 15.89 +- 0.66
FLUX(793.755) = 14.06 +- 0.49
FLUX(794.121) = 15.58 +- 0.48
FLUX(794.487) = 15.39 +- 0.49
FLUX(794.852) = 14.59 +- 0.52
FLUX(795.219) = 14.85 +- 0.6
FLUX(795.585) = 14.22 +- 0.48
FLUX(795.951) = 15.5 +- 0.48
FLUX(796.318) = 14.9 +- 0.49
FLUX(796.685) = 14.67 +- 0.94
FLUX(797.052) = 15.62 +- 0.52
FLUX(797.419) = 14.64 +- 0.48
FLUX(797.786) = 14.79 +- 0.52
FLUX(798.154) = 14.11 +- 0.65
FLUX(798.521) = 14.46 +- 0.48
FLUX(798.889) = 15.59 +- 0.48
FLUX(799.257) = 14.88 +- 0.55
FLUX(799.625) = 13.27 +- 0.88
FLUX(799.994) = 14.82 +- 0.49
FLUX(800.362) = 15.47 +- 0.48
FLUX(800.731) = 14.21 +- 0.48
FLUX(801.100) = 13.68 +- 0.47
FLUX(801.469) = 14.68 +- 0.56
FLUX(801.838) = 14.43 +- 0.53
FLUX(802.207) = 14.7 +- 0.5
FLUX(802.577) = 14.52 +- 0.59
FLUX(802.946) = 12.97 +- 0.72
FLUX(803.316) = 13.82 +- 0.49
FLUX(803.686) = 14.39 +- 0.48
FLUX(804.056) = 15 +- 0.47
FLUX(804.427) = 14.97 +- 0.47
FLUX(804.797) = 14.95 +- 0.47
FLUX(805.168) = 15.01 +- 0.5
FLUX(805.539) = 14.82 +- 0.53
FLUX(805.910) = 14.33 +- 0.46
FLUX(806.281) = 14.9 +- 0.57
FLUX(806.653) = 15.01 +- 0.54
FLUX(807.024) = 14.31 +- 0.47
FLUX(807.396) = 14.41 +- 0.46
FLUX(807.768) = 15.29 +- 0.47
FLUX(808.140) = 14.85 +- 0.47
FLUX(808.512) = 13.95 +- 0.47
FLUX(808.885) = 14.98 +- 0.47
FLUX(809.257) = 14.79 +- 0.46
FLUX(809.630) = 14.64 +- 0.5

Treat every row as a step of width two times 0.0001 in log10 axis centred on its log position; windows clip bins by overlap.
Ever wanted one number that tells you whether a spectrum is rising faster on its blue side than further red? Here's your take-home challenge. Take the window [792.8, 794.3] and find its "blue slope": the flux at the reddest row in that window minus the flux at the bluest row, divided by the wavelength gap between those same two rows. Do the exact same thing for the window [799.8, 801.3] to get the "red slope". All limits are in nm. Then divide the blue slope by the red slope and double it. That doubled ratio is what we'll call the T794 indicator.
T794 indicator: -1.1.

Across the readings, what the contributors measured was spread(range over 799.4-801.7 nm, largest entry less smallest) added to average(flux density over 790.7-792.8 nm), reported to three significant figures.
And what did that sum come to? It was 16.6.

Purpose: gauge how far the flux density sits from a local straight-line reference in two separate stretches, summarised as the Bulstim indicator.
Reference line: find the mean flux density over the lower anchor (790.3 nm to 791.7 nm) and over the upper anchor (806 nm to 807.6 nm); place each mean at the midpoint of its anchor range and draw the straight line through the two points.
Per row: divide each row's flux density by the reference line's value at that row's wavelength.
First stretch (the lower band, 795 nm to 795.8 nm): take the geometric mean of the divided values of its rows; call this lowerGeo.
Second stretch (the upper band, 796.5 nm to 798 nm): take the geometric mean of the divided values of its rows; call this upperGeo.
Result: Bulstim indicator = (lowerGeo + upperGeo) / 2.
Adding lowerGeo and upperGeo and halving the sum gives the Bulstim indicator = 1.01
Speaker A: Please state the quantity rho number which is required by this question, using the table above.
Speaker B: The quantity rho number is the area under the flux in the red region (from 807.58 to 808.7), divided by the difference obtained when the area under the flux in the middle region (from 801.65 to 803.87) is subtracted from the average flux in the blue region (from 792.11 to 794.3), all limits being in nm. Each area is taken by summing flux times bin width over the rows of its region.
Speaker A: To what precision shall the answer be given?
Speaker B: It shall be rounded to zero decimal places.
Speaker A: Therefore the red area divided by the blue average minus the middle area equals -1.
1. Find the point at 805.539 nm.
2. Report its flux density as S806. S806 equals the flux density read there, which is 14.82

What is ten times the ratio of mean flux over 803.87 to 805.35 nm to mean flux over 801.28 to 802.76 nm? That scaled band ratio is 10.3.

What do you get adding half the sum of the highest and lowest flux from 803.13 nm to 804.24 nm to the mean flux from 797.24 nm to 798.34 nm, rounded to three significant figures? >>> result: 28.9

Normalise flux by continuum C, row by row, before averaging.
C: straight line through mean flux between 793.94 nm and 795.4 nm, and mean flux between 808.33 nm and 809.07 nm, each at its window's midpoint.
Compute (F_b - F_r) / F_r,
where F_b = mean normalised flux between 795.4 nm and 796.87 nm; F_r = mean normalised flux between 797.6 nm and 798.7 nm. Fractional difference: 0.019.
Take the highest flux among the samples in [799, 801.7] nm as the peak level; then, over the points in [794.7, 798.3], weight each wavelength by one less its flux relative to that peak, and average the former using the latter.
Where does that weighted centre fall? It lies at 796.57 nm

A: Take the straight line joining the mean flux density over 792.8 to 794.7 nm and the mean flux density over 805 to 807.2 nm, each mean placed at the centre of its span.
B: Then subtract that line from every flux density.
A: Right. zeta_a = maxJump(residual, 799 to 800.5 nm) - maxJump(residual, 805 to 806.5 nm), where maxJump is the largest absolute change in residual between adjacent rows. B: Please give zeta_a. 1.0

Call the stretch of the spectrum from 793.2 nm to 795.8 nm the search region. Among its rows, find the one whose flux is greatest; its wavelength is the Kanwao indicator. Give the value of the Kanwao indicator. 793.390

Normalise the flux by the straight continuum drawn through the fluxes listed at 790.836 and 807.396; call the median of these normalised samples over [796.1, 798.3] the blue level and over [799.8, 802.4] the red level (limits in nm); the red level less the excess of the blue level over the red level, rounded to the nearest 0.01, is 1.02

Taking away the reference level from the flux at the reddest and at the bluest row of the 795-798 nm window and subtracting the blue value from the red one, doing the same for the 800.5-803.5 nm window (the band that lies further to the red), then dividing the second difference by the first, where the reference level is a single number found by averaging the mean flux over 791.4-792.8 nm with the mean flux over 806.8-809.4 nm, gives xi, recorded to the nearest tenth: 6.5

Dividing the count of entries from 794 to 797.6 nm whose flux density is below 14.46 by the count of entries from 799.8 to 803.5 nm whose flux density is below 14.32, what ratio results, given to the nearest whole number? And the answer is 0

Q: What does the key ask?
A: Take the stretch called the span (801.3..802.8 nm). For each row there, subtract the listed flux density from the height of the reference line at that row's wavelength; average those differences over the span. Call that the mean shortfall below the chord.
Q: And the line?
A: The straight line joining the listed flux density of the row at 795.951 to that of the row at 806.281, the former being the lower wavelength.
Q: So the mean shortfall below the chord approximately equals 0.6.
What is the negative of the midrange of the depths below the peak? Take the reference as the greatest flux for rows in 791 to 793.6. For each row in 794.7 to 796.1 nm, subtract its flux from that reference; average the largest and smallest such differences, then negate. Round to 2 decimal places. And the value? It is -1.03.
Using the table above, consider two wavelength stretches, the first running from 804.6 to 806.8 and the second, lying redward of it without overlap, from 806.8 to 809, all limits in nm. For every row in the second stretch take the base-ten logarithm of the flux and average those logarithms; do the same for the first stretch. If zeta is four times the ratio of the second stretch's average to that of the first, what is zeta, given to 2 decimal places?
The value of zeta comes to 3.98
